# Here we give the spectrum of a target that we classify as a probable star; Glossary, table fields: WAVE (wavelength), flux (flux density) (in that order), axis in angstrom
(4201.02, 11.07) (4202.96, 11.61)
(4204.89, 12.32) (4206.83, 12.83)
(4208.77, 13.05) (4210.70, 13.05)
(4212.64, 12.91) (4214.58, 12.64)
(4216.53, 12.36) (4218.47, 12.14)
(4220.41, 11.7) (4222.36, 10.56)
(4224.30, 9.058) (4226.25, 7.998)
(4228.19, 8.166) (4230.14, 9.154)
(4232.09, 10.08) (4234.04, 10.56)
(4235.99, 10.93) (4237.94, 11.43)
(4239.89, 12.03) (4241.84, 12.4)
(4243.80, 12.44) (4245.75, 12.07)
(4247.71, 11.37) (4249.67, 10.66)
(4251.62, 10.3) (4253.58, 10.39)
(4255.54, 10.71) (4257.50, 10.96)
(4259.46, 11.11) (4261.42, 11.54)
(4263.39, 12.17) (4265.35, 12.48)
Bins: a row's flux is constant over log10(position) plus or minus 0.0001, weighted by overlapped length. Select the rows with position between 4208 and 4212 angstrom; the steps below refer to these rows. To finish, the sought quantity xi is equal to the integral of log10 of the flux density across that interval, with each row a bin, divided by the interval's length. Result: 1.12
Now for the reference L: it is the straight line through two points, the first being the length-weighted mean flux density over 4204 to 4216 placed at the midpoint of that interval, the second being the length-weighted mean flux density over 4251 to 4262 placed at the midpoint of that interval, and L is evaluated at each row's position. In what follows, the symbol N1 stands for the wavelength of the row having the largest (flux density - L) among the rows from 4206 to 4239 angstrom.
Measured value 4210.70 angstrom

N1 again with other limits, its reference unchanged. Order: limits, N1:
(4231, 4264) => 4263.39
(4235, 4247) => 4243.80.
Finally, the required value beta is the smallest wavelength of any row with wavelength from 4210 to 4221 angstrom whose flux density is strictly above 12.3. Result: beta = 4210.70 angstrom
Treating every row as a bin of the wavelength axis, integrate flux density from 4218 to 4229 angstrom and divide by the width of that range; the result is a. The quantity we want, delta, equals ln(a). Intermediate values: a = 9.9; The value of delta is 2.29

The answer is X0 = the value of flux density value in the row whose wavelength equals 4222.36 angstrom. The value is 10.56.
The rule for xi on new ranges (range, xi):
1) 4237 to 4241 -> 1.07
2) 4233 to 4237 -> 1.03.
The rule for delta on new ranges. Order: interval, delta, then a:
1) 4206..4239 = 2.41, 11.1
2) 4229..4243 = 2.39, 10.9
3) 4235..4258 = 2.43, 11.3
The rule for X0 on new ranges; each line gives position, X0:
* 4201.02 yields 11.07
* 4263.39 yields 12.17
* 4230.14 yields 9.154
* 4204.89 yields 12.32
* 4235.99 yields 10.93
